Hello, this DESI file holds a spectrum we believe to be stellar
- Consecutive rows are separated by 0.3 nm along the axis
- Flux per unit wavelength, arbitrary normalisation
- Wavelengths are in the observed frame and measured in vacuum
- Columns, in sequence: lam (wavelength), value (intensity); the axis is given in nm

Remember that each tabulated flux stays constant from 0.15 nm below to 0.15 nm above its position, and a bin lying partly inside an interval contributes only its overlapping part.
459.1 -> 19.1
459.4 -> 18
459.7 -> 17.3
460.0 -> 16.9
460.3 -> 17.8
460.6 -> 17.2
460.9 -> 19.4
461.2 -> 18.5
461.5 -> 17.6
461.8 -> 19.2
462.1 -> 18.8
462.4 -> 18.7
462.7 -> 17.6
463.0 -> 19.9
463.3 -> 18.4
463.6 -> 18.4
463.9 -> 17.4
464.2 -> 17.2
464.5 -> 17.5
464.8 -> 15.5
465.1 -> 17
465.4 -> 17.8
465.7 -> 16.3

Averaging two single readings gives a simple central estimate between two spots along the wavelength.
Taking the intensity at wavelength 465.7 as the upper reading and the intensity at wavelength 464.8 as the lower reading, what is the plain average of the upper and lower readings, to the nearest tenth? 15.9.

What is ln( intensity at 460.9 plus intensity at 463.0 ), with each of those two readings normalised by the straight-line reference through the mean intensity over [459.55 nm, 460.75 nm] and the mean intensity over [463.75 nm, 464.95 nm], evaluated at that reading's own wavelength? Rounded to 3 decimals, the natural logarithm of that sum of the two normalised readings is 0.831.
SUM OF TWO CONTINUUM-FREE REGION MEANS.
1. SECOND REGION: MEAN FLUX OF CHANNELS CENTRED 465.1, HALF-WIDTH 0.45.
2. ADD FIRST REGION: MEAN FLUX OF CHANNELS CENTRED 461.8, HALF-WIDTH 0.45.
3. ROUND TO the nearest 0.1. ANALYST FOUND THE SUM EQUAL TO 35.3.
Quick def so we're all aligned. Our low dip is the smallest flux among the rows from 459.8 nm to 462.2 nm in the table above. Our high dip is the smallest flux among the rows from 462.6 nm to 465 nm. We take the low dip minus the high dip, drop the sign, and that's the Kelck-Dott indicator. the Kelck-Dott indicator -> 1.4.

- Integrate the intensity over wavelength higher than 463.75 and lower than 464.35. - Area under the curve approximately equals 10.4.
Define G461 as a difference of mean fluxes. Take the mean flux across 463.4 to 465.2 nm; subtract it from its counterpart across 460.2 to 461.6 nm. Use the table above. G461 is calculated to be 0.9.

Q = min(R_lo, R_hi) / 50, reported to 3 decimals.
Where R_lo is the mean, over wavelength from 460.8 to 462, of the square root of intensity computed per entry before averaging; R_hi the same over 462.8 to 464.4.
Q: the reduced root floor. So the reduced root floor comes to 0.085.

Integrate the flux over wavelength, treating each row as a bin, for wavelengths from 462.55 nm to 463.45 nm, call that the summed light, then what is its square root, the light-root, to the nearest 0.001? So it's 4.095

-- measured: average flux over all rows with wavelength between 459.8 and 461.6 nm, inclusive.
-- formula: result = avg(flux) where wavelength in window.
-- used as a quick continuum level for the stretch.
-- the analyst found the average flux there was 17.9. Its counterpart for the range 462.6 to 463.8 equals 18.6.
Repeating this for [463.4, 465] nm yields 17.2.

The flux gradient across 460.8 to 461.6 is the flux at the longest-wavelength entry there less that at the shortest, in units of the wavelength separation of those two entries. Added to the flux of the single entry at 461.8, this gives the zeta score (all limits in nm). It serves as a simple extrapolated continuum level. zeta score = 16.2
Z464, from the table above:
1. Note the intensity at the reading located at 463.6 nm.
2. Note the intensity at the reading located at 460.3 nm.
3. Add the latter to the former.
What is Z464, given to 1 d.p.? 36.2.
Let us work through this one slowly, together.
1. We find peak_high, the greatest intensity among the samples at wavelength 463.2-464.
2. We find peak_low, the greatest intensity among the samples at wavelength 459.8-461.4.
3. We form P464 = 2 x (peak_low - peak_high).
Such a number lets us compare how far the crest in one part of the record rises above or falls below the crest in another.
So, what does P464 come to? 2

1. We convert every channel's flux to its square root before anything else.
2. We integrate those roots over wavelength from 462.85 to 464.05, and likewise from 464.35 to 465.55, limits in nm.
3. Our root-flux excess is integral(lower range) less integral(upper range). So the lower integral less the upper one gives 0.22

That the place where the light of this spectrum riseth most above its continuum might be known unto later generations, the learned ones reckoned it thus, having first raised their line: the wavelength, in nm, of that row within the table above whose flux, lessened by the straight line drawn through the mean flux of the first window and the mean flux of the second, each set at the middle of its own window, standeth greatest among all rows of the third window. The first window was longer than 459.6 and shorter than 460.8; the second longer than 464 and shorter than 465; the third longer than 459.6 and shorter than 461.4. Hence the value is 460.9 nm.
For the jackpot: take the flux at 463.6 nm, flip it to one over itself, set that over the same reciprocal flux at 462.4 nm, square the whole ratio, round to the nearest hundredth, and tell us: 1.03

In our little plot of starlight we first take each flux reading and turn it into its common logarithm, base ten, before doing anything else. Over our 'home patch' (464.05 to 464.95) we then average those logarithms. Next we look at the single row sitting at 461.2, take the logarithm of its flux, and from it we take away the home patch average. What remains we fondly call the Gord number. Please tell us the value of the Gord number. 0.044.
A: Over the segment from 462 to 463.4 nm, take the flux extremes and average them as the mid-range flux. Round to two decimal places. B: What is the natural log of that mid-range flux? 2.93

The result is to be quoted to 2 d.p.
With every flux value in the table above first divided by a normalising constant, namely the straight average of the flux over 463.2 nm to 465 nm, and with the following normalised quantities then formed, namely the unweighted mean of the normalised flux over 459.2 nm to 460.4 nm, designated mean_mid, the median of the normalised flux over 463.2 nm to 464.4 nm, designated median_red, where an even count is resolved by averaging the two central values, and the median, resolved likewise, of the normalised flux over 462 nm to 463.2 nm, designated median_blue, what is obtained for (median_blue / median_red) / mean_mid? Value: 1.04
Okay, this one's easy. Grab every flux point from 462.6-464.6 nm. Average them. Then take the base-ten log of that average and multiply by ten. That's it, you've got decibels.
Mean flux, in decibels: 12.6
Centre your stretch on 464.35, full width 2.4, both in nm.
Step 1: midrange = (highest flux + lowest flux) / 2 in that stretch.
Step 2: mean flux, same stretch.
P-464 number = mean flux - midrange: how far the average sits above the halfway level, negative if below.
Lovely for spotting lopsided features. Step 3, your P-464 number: 0.45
